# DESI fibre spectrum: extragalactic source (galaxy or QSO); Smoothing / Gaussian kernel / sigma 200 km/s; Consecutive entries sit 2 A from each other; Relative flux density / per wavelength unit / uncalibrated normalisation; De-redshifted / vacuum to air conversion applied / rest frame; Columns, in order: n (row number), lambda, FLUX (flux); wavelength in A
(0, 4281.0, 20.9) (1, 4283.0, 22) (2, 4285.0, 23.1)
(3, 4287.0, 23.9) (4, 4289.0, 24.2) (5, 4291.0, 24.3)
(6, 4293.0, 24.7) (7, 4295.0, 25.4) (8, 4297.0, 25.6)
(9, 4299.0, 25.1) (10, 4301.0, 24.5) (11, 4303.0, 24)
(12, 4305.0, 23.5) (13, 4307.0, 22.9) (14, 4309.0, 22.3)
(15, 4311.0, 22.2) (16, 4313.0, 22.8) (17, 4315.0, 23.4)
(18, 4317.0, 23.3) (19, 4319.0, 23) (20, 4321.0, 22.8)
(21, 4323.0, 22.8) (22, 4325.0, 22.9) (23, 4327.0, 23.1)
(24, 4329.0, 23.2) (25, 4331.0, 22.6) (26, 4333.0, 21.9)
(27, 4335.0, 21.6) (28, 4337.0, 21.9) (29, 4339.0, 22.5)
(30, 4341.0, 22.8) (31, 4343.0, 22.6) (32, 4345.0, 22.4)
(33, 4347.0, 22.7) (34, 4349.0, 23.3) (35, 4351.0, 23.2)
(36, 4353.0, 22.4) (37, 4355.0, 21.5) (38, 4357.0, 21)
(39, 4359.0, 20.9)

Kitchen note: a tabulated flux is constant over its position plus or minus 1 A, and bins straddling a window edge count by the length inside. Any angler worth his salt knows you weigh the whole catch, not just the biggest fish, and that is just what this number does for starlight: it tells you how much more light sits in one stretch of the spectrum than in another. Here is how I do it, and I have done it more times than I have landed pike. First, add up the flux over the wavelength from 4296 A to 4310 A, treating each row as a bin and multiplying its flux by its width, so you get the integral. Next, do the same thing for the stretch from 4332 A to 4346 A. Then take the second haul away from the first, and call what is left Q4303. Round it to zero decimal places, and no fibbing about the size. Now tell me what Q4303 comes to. 24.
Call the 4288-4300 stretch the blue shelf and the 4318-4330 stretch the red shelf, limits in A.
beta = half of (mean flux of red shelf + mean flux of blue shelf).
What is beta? 23.9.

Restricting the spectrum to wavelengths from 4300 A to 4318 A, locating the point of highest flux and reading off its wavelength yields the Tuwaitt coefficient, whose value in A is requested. 4301.0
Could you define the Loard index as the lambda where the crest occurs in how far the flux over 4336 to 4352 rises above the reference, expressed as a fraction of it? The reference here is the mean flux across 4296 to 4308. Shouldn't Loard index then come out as 4349.0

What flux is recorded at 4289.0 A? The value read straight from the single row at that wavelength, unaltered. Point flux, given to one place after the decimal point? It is 24.2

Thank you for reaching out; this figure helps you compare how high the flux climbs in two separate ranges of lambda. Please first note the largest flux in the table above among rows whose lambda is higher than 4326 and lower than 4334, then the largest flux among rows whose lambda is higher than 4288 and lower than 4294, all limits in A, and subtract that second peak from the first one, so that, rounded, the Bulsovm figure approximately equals -1.5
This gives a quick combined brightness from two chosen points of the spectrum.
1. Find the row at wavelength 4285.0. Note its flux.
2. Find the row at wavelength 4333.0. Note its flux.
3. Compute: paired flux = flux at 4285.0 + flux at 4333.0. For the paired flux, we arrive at 45.0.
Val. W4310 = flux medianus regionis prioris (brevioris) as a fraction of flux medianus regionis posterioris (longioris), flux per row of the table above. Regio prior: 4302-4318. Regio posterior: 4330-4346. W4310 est 1.03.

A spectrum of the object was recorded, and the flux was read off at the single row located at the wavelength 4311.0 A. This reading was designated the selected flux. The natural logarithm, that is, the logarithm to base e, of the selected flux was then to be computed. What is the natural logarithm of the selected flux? 3.10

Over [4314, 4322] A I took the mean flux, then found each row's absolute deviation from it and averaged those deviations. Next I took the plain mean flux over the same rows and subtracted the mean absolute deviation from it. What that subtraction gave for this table 22.9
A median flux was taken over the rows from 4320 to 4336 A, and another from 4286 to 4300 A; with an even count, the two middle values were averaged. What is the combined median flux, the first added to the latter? 47.5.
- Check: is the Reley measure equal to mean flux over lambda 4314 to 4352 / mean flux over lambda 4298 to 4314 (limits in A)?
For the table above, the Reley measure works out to 0.971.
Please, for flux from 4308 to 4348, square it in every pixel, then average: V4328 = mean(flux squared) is 513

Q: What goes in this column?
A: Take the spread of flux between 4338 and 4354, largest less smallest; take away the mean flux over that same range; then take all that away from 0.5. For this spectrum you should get 22.3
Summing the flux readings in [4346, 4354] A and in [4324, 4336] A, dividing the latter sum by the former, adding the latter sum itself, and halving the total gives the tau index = 68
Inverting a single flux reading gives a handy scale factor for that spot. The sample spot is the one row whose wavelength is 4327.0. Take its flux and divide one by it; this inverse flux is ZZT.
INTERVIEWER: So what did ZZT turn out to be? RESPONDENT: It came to 0.0433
